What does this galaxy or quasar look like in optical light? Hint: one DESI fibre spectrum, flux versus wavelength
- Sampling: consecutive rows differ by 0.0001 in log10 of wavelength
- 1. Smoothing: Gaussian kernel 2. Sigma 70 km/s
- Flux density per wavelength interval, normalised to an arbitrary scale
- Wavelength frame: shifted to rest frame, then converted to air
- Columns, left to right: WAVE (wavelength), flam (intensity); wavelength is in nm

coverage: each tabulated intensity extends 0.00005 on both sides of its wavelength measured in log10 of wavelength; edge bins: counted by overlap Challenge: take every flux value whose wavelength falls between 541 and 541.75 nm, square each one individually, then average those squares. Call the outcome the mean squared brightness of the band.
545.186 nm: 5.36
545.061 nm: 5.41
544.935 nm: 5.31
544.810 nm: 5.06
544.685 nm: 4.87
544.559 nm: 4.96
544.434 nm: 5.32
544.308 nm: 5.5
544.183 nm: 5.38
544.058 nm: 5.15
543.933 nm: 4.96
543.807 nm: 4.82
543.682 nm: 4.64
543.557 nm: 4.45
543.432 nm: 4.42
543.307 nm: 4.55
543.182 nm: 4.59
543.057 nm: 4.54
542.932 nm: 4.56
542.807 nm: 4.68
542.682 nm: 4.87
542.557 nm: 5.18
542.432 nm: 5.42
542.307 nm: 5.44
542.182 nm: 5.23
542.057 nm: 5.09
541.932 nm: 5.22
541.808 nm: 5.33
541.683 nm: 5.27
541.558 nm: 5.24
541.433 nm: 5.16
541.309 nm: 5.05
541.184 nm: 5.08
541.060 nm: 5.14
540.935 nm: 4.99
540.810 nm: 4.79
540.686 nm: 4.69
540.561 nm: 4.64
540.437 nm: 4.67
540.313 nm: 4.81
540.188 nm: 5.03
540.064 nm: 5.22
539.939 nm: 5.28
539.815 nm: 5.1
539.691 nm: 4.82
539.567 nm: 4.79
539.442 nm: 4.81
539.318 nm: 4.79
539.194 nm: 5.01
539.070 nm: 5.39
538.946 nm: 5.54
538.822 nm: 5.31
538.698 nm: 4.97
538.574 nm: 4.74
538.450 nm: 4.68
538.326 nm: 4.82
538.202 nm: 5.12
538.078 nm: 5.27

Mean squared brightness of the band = 26.6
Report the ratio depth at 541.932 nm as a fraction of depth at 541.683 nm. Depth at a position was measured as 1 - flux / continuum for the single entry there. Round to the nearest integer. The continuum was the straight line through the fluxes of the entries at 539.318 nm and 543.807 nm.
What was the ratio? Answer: 1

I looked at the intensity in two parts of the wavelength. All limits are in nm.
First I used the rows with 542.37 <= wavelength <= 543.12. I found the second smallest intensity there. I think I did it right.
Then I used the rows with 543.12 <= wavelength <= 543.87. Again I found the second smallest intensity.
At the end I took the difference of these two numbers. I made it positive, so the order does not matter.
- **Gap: 0.11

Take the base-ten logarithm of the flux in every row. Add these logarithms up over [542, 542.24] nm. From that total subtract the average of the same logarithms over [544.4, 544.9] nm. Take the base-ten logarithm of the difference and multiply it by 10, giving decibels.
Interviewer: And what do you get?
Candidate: -1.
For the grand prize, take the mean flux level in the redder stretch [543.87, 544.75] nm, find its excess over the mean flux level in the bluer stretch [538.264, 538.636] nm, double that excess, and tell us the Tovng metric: 0.83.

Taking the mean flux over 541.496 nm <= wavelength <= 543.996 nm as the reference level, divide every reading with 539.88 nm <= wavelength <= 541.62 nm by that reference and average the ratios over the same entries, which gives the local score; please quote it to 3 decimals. 1.012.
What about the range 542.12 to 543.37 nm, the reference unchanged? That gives 0.996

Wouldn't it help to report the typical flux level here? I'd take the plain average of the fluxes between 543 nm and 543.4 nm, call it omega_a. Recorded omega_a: 4.6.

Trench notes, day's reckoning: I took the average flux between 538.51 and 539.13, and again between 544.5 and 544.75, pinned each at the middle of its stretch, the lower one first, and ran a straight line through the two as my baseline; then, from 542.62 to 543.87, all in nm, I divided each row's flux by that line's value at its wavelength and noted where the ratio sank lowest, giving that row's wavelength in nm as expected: 543.432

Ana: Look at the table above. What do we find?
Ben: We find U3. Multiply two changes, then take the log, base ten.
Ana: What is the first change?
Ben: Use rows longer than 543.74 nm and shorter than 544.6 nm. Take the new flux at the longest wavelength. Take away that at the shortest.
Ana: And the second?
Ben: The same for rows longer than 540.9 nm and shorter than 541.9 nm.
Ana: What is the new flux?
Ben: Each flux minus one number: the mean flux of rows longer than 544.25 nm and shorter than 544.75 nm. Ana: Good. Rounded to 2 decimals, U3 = -1.32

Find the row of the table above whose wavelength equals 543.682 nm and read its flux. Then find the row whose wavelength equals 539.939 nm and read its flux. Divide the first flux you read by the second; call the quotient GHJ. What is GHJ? 0.88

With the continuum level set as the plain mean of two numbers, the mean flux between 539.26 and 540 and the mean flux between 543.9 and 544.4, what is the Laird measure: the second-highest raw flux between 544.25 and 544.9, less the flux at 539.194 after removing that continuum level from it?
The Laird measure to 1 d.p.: 5.4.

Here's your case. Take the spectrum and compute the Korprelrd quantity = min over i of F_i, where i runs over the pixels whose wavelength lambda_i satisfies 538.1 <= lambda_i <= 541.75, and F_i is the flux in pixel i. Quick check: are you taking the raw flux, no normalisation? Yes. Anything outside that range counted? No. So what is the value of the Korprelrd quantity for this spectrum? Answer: 4.64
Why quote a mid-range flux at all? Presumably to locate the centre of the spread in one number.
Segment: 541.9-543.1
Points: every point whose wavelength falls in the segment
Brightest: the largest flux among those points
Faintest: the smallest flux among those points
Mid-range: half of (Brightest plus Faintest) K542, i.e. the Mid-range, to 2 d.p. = 4.99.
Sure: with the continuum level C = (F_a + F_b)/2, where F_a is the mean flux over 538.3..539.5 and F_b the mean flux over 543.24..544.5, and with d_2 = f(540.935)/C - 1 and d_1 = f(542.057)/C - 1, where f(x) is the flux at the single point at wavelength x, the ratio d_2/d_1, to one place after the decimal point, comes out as 0.2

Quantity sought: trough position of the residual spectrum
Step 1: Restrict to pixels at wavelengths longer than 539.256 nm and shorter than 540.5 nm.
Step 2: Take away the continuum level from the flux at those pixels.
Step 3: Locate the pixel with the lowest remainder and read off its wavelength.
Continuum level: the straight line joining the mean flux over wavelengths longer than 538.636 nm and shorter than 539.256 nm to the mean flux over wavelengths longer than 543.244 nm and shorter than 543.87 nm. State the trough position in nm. 539.318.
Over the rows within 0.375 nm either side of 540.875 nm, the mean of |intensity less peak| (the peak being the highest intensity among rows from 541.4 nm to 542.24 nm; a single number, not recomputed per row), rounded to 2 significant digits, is 0.44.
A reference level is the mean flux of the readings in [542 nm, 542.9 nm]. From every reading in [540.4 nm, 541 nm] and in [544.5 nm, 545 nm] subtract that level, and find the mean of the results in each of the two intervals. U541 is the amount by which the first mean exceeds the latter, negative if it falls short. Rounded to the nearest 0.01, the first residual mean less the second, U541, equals -0.29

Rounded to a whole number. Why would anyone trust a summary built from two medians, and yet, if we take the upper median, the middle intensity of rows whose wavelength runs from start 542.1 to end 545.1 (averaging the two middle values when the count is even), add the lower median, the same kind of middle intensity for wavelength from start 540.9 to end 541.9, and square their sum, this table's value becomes 102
